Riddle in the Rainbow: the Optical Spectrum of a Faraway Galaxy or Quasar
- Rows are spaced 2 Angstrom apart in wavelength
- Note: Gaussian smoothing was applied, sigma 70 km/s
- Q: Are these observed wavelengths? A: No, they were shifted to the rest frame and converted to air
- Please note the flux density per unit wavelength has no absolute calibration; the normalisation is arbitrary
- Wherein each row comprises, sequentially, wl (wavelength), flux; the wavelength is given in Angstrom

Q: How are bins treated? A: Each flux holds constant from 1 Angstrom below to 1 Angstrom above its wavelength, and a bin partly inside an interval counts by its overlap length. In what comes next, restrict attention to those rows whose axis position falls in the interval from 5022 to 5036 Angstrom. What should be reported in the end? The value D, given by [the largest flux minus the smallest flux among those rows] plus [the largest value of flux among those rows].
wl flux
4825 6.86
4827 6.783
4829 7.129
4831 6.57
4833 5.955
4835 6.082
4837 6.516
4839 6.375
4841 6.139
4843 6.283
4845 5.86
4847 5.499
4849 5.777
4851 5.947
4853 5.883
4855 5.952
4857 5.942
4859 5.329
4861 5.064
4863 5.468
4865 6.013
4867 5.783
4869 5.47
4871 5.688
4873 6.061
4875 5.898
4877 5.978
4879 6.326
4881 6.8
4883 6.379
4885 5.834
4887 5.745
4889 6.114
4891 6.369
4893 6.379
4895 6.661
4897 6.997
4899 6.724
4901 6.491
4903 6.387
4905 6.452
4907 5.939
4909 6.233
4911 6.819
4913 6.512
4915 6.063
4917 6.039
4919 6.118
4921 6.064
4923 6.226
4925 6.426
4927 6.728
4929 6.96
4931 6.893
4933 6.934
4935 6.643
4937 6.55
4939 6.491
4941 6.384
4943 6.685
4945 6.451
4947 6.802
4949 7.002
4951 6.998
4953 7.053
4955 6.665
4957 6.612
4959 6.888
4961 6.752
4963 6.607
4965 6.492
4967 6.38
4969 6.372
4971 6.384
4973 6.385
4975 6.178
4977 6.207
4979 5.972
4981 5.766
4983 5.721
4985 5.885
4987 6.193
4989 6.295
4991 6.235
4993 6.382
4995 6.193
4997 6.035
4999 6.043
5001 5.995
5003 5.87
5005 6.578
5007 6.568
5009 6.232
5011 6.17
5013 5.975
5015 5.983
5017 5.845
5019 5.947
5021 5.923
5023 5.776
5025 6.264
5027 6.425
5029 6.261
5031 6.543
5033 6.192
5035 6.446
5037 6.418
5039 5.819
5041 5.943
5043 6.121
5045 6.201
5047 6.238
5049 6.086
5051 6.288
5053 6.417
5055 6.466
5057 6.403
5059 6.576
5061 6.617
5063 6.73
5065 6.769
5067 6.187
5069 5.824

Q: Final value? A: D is 7.3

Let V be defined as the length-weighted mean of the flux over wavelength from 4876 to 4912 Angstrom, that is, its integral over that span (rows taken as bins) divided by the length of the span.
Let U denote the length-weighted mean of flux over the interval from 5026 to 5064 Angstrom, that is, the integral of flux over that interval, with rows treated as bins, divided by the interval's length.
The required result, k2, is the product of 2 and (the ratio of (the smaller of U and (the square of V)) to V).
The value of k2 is 1.99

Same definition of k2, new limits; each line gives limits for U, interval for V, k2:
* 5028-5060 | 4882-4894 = 2.05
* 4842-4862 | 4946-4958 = 1.68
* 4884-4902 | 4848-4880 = 2.20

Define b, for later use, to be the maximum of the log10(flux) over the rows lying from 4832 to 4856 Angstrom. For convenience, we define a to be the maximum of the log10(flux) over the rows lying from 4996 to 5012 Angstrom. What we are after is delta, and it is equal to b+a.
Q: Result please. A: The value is 1.63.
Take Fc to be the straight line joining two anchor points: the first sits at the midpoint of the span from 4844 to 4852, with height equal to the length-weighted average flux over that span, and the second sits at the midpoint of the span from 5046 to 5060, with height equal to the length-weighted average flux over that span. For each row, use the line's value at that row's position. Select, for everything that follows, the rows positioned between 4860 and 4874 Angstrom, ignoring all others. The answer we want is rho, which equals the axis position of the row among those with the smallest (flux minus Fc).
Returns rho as 4861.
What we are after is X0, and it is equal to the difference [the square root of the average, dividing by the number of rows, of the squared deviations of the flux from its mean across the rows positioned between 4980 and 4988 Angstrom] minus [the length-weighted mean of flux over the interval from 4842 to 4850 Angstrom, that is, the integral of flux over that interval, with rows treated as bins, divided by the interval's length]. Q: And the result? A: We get -5.7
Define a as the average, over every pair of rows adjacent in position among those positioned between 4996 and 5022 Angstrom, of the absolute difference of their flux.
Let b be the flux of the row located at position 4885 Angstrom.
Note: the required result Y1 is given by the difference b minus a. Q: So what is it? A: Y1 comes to 5.69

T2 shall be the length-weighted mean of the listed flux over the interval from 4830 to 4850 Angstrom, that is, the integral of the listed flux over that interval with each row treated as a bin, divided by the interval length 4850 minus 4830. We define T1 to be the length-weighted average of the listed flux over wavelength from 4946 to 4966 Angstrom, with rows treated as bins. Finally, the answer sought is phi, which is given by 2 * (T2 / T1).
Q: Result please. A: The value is 1.80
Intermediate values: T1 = 6.8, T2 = 6.11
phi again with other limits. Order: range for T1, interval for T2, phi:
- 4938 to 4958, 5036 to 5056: 1.85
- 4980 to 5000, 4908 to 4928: 2.08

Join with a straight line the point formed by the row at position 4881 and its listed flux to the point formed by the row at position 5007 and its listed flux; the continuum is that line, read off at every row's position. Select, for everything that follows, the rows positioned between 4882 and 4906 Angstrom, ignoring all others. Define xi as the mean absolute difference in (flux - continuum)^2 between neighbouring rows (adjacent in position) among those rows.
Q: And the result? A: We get 0.21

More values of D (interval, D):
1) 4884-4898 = 8.2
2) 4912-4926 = 7.0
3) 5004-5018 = 7.3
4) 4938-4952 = 7.6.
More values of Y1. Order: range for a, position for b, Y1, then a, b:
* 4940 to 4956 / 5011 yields 5.95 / 0.219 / 6.17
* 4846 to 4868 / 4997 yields 5.77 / 0.265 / 6.035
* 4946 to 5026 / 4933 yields 6.79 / 0.148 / 6.934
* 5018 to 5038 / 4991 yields 6.02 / 0.211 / 6.235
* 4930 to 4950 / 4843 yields 6.10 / 0.186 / 6.283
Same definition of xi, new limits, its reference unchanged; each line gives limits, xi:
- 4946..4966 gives 0.05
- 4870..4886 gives 0.39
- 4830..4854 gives 0.43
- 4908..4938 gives 0.11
